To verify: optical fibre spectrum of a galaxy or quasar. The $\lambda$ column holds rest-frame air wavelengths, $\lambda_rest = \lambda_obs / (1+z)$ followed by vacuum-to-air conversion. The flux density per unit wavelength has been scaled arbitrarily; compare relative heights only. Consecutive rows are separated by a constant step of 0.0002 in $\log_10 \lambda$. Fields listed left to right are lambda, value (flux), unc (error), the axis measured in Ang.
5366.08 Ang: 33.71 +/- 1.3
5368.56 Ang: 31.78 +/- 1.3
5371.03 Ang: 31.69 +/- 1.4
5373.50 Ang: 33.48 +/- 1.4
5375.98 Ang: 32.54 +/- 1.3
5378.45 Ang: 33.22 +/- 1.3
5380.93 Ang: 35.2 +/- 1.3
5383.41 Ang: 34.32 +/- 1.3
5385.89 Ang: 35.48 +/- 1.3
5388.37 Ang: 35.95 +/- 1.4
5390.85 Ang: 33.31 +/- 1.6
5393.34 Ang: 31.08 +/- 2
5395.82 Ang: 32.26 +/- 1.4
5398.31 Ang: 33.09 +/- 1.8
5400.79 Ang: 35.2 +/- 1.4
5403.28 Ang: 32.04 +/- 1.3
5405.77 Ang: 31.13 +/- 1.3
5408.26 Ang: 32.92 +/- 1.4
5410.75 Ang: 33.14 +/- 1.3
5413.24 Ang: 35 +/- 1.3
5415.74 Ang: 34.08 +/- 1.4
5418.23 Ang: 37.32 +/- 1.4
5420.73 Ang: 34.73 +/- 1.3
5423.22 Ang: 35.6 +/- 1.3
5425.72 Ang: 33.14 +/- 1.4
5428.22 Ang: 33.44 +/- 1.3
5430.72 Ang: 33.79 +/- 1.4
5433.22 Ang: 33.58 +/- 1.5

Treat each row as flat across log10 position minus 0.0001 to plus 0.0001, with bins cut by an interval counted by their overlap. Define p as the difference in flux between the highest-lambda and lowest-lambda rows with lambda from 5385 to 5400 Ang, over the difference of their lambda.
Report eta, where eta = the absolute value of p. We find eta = 0.19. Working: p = -0.19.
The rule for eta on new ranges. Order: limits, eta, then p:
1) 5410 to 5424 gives 0.20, 0.20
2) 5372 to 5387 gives 0.16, 0.16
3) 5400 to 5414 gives 0.02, -0.02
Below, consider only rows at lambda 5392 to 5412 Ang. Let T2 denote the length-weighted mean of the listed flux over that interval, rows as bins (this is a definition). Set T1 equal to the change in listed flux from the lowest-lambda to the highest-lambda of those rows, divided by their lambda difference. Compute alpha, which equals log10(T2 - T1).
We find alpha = 1.51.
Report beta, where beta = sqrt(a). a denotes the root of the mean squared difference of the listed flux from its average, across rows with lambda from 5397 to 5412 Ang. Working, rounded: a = 1.2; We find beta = 1.11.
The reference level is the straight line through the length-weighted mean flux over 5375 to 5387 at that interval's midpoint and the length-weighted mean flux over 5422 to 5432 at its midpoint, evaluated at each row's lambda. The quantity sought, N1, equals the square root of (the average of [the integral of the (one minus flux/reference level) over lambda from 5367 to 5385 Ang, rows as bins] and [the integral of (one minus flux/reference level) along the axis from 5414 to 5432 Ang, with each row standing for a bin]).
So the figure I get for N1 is 0.31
